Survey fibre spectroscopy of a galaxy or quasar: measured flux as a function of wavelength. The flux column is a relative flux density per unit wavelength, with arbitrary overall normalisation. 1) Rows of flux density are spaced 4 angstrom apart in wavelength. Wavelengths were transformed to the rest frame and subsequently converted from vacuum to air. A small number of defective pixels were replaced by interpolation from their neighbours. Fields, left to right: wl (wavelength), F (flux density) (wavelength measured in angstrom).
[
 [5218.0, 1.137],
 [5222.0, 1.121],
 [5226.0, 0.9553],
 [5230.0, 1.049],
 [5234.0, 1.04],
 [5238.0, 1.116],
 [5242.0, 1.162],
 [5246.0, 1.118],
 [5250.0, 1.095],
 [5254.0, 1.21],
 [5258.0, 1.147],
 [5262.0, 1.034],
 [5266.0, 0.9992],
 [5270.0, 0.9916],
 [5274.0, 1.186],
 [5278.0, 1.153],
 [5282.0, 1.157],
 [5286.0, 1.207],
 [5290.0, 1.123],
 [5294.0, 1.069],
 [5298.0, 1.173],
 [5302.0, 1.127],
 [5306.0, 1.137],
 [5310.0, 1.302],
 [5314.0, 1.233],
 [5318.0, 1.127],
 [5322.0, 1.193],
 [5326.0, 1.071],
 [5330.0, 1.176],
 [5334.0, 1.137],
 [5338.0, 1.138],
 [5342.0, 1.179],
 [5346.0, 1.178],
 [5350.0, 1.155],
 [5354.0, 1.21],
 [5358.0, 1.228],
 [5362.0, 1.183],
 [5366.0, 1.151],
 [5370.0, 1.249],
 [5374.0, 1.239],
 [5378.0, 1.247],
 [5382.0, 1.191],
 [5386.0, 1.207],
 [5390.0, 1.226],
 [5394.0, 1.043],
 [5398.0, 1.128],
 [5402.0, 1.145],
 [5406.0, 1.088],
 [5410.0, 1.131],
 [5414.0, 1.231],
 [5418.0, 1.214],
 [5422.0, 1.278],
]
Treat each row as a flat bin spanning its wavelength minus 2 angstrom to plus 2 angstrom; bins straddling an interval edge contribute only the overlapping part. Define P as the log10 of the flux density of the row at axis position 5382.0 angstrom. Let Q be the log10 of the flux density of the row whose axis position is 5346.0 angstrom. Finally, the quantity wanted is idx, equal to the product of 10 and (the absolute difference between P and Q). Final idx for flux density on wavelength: 0.0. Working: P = 0.076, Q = 0.071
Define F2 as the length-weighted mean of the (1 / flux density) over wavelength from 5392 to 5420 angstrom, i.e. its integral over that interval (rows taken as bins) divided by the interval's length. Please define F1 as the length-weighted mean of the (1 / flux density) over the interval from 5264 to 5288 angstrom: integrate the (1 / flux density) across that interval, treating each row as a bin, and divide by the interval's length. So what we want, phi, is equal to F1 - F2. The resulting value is 0.022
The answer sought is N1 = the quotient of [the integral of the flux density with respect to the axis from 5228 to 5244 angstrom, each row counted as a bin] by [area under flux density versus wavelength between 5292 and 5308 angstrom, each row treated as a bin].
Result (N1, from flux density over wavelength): 0.97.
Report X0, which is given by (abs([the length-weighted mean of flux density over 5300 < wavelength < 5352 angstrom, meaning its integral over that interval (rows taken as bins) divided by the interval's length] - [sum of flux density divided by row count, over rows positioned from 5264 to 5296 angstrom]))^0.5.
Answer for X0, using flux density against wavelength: 0.23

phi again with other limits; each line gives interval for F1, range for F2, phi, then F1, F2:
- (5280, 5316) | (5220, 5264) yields -0.059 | 0.857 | 0.917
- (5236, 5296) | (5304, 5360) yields 0.046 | 0.898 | 0.852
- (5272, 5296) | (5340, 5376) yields 0.035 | 0.872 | 0.836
